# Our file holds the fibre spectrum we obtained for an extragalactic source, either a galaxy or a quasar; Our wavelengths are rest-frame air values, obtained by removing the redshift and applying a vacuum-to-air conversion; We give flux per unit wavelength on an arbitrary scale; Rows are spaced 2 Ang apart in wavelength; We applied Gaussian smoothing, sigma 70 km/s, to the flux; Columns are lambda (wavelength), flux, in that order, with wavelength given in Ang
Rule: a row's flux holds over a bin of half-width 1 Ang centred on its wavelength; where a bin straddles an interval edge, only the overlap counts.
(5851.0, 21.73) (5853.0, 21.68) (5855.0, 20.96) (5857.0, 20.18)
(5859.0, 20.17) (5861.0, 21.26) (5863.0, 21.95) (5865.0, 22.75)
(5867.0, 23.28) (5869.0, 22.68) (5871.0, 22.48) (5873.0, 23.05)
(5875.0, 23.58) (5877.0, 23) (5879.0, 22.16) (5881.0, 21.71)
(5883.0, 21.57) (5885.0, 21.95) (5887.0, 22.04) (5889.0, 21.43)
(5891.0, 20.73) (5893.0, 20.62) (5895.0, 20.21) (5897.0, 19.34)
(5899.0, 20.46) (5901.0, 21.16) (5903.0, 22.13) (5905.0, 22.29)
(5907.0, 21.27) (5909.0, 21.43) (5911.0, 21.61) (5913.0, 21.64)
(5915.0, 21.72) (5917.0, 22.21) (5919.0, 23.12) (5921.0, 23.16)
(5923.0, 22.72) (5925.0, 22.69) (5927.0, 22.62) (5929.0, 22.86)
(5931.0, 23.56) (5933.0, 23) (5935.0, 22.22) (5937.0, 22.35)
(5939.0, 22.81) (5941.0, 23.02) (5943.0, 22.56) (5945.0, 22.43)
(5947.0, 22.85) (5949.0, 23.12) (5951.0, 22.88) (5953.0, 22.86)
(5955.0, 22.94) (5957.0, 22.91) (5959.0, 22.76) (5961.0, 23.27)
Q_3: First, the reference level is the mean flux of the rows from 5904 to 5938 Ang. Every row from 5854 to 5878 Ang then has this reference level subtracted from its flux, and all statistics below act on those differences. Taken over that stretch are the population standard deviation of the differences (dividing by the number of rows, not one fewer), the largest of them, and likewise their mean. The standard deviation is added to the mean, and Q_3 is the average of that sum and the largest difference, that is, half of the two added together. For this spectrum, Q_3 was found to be 1.04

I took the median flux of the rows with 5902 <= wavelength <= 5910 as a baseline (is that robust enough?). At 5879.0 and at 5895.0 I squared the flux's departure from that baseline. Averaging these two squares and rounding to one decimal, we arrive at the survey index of 1.3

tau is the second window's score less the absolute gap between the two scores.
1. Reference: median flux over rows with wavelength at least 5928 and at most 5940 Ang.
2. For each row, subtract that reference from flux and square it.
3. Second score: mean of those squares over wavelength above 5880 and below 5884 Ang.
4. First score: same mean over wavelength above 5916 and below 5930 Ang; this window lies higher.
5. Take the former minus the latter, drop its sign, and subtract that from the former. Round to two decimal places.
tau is 0.09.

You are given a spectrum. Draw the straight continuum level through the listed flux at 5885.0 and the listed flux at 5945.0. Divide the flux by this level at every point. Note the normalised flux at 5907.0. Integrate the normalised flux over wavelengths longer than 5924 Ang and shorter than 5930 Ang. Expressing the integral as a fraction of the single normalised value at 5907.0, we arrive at 6.4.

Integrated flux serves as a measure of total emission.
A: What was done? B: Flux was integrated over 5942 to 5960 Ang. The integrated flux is 411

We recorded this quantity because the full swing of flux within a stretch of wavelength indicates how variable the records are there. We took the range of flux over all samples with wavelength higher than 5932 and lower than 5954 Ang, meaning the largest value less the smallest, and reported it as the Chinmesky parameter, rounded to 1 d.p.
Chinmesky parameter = 0.9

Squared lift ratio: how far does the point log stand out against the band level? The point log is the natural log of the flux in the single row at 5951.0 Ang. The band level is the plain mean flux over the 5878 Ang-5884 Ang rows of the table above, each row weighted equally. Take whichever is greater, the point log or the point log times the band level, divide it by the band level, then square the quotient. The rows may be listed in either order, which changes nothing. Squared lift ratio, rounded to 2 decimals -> 9.80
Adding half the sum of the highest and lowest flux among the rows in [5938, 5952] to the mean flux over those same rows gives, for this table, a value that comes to 46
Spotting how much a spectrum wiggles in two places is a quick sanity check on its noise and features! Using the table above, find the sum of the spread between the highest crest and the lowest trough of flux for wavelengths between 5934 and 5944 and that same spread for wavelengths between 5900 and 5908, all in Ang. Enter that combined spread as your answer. 1.9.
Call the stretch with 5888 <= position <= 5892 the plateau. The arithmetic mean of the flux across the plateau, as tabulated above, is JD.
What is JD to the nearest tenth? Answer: 21.1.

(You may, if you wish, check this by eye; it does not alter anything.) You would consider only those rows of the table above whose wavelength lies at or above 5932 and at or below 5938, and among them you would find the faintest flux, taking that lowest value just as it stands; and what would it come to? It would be 22.22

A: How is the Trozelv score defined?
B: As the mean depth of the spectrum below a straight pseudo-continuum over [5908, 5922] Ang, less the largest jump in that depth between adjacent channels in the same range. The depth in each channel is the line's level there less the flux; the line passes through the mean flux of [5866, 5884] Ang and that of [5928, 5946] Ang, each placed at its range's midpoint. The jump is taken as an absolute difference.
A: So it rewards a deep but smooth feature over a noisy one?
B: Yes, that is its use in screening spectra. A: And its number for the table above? -0.33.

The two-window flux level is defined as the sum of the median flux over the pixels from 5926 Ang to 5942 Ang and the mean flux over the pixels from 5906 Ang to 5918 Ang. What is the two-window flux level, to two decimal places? 44.48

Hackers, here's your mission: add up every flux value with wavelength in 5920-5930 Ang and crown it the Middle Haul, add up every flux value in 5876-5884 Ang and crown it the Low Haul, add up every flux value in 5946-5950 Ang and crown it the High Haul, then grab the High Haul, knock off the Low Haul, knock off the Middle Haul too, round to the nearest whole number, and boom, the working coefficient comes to -157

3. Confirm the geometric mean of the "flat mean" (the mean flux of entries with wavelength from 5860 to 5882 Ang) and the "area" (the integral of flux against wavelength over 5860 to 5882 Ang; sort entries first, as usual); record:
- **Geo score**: 106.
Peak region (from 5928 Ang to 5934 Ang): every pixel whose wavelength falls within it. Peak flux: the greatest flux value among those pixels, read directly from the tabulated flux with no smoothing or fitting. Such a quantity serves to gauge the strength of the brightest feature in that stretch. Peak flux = 23.56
